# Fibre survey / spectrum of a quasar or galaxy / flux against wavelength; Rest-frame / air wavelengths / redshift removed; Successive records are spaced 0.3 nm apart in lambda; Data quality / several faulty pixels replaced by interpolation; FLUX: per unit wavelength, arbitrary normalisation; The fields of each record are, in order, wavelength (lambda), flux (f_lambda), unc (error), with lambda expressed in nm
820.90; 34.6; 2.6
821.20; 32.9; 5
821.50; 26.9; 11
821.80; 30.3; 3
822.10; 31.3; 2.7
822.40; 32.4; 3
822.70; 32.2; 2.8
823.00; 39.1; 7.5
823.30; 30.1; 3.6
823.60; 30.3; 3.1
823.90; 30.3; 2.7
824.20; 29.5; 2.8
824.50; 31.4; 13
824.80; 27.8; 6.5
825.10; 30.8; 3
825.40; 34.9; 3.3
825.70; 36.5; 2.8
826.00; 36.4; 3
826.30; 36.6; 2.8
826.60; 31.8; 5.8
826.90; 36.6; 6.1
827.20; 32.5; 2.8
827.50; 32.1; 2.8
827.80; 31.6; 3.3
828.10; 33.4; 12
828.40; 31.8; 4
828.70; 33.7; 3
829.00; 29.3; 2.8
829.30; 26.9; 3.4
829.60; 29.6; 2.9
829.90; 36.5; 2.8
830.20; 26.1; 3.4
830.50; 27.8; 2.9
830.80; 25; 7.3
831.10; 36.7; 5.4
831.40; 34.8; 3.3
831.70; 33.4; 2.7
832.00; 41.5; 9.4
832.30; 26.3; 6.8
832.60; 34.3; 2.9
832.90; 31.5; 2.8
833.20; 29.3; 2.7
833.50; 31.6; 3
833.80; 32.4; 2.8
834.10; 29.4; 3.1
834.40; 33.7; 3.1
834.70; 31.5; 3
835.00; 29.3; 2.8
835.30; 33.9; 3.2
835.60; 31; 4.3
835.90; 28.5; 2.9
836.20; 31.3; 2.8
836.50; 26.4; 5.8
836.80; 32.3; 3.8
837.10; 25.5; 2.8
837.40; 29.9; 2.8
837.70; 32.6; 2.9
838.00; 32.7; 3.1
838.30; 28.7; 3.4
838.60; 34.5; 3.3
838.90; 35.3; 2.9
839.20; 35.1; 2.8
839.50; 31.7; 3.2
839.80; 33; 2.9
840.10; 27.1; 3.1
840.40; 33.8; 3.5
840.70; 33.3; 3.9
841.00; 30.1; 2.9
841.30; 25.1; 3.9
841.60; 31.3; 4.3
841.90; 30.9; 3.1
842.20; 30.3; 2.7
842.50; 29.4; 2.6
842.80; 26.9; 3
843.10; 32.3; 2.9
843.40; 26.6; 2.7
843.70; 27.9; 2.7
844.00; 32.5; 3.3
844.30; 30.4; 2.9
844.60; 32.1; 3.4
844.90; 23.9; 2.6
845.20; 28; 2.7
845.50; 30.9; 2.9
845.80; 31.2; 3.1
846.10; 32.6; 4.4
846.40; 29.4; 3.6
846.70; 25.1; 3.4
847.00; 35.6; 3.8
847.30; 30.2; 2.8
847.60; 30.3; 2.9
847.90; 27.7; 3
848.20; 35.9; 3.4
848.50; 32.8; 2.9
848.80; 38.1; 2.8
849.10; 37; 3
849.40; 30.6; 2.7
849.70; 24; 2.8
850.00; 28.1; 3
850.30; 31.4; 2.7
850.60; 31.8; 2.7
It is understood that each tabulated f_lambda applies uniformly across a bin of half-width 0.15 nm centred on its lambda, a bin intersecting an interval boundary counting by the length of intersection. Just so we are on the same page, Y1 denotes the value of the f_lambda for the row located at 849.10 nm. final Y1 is 37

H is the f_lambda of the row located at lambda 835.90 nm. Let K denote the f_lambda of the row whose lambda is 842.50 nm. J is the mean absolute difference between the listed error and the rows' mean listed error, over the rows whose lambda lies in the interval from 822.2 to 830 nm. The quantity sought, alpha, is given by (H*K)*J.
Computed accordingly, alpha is 1621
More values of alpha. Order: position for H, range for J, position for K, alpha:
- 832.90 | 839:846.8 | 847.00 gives 446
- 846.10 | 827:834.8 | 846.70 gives 1311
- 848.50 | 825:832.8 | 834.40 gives 1955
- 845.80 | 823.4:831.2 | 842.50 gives 1798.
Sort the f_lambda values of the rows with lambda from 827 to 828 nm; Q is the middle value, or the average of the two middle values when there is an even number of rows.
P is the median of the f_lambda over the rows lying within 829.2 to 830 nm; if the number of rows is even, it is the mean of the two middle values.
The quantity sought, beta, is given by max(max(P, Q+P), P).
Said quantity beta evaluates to 61.7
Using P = 29.6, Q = 32.1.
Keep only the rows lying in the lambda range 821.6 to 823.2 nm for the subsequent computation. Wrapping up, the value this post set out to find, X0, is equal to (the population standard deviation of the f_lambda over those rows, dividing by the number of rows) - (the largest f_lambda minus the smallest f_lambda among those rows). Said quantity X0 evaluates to -5.7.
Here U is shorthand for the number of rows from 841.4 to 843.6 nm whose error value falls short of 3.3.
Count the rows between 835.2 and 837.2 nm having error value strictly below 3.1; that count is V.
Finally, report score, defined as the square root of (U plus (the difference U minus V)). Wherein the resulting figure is 3.0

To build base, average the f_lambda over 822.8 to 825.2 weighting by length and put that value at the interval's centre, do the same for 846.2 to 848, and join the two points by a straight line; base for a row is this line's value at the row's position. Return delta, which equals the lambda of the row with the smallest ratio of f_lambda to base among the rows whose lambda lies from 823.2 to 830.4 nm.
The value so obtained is 830.20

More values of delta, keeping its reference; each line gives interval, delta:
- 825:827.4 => 825.10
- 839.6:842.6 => 841.30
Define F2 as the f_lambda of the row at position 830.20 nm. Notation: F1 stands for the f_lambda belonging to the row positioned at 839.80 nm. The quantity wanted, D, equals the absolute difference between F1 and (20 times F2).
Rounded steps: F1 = 33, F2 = 26.1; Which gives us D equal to 489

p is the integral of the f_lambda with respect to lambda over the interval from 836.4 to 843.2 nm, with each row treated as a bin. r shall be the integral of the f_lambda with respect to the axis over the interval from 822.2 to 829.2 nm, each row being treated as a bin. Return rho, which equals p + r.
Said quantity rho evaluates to 438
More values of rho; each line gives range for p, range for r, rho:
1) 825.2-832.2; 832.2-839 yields 440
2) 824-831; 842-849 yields 435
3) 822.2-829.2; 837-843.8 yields 437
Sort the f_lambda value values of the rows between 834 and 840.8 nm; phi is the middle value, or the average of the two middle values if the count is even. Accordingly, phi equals 31.7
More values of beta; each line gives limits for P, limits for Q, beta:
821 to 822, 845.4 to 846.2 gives 61.5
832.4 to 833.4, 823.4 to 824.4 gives 61.8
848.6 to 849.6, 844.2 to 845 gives 67.4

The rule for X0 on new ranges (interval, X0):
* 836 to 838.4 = -4.6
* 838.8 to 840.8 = -5.6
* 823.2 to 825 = -2.5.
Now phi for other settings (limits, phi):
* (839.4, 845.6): 30.4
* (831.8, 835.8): 31.5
